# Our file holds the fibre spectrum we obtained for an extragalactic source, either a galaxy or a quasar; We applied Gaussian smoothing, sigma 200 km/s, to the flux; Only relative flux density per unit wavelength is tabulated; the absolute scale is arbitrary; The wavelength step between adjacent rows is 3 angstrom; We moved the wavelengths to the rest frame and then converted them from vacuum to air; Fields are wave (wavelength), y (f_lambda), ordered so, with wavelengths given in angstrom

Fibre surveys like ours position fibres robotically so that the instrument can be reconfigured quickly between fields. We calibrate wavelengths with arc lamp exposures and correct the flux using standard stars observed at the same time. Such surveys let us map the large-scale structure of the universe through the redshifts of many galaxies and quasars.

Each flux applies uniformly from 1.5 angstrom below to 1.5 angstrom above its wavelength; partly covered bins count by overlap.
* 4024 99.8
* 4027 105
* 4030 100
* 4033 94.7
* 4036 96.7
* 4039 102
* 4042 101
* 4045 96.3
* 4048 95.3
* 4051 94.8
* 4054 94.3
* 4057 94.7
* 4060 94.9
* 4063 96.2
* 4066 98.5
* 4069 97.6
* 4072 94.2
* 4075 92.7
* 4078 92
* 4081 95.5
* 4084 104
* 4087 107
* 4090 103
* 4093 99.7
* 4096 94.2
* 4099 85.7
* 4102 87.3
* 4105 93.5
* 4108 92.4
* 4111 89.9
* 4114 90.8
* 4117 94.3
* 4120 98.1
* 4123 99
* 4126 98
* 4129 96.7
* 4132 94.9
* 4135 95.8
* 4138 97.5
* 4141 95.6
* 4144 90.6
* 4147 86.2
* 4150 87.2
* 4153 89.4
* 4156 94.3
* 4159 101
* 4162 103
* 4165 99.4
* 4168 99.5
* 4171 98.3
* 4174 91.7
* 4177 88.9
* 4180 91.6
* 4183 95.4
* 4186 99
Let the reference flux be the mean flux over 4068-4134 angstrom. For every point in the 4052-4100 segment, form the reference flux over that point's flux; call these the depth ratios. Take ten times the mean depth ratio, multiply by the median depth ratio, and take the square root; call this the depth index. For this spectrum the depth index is 3.15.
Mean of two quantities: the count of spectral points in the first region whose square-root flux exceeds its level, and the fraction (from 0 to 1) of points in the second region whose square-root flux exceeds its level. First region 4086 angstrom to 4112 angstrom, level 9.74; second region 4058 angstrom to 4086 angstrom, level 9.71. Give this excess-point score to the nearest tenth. 1.8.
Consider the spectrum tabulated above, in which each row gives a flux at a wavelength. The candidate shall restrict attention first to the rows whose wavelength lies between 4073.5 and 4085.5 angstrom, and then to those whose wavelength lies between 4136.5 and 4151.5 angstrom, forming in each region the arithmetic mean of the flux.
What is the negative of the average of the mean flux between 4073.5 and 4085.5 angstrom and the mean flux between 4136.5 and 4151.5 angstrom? -94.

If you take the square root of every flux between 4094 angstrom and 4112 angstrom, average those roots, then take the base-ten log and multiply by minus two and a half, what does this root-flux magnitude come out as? -2.45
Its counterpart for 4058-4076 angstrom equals -2.48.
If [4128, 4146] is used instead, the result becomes -2.47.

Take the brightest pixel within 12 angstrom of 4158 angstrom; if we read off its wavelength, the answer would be 4162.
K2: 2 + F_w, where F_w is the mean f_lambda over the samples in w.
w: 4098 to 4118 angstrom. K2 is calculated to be 93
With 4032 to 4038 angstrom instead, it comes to 98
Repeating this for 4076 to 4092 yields 102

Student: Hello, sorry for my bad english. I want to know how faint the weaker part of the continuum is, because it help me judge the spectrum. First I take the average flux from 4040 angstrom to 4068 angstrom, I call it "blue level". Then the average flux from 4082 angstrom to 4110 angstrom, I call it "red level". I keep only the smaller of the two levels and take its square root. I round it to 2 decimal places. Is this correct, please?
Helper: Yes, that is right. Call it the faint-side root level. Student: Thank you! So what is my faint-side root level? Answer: 9.81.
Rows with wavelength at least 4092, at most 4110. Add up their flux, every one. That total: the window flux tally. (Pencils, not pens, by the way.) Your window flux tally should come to 553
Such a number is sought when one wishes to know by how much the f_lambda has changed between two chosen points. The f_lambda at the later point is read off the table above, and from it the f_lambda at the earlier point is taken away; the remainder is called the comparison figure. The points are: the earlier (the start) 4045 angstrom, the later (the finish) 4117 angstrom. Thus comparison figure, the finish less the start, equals -2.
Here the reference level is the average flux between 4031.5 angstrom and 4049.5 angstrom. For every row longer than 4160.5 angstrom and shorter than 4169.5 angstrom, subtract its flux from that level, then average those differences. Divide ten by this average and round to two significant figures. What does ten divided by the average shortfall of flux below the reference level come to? -3.4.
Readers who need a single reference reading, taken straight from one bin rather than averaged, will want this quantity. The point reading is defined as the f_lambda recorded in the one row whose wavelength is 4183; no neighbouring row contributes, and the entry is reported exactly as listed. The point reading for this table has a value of 95.4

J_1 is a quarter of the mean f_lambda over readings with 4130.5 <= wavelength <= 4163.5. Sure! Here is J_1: 23.5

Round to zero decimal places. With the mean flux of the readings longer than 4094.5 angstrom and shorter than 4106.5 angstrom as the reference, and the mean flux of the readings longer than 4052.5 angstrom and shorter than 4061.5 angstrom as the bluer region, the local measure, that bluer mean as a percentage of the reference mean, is 105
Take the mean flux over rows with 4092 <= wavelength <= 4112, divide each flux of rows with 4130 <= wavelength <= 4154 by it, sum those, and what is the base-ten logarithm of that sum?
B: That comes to 0.905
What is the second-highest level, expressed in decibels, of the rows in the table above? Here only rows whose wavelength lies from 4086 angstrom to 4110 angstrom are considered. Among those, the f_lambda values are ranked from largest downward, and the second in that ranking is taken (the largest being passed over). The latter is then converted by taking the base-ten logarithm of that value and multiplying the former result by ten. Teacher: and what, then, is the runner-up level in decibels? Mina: 20.1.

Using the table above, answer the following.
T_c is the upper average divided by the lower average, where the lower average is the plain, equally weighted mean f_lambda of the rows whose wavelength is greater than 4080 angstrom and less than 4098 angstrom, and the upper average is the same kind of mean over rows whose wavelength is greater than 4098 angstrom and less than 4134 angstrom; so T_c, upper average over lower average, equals 0.93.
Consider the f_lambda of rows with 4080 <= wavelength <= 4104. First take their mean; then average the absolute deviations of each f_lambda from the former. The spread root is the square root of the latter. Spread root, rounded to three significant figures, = 2.52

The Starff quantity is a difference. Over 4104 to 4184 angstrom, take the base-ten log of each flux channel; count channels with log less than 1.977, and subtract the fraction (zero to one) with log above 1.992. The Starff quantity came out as 13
